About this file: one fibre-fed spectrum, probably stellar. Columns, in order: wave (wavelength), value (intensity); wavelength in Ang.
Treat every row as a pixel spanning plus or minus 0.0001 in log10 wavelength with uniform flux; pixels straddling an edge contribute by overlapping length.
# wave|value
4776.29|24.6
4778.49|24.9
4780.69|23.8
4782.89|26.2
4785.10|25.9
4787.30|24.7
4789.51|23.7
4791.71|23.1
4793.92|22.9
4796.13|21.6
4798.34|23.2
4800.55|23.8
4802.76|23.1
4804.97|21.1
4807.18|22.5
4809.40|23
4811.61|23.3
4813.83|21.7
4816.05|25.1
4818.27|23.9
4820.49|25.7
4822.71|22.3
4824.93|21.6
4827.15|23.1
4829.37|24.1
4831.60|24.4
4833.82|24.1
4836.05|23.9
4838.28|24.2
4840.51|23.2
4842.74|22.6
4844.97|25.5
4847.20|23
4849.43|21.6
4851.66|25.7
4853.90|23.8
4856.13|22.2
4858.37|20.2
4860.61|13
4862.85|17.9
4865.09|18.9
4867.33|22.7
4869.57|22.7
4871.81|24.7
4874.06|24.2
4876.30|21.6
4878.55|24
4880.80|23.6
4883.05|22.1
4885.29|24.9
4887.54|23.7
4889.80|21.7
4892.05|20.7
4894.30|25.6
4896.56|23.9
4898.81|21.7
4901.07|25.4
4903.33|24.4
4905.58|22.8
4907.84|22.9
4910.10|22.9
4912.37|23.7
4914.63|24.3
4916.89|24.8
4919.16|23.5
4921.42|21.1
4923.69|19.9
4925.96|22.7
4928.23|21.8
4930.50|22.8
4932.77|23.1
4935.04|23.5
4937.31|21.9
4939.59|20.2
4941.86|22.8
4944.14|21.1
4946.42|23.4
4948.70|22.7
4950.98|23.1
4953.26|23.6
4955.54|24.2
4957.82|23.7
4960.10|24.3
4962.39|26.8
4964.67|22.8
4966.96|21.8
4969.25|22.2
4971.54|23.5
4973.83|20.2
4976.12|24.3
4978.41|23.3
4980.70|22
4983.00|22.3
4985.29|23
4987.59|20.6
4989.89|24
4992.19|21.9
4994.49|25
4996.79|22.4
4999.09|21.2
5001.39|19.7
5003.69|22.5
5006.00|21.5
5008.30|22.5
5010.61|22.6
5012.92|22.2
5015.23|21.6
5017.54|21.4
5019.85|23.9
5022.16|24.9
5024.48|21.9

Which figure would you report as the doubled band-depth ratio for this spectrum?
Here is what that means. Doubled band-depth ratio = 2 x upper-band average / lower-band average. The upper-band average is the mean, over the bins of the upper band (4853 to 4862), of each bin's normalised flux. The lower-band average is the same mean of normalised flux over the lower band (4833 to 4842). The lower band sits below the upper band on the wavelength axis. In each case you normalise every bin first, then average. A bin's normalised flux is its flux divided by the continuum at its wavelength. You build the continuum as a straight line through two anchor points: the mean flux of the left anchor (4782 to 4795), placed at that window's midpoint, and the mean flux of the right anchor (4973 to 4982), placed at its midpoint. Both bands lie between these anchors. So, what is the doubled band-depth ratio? 1.67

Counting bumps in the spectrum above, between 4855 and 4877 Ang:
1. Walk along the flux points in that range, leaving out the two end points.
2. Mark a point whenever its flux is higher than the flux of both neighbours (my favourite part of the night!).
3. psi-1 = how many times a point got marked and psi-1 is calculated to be 1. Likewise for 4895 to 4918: 1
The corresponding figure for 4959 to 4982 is 3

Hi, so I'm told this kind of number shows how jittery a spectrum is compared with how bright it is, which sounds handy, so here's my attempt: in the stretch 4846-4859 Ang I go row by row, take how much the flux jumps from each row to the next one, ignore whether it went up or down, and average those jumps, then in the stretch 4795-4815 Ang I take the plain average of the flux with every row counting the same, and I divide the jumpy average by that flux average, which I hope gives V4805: 0.097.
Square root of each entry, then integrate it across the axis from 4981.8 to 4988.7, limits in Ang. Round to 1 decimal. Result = 32.3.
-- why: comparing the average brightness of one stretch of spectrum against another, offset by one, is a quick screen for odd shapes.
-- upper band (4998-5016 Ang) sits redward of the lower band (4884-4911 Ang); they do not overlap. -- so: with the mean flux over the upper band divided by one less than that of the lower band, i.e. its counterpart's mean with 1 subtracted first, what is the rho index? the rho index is 0.97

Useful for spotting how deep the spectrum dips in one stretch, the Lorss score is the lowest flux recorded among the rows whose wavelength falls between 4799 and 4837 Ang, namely 21.1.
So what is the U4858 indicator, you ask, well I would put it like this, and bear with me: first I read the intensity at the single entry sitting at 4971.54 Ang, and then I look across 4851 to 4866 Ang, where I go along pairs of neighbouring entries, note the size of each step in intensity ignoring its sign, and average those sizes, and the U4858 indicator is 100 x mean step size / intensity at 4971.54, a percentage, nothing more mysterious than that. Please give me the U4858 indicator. 13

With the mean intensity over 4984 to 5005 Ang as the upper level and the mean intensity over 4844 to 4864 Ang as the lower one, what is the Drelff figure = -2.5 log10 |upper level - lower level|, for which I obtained 0.2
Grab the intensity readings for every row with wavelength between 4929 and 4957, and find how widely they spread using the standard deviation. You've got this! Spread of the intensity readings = 1.1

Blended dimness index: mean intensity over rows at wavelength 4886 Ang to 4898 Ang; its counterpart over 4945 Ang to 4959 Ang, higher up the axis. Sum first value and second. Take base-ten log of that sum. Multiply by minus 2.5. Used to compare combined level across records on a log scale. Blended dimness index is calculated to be -4.17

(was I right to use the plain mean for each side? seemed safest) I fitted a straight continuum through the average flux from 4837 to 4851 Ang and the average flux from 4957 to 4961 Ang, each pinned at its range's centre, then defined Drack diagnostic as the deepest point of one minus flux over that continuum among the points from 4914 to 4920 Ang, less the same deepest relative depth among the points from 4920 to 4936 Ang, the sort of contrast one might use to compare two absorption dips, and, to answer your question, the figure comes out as -0.15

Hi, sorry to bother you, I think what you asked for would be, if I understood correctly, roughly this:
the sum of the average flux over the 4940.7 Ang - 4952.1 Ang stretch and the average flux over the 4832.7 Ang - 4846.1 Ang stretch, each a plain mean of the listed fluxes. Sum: 47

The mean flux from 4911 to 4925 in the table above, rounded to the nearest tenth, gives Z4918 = 22.9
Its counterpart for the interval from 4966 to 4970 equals 22.0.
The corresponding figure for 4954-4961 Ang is 24.1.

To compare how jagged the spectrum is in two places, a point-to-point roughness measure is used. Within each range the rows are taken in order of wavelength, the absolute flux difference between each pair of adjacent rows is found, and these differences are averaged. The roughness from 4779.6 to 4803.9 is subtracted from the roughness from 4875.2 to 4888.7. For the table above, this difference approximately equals 0.7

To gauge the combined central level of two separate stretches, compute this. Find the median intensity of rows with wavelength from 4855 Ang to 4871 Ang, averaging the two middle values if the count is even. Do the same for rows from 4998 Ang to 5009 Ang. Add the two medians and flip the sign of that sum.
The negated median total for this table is -42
